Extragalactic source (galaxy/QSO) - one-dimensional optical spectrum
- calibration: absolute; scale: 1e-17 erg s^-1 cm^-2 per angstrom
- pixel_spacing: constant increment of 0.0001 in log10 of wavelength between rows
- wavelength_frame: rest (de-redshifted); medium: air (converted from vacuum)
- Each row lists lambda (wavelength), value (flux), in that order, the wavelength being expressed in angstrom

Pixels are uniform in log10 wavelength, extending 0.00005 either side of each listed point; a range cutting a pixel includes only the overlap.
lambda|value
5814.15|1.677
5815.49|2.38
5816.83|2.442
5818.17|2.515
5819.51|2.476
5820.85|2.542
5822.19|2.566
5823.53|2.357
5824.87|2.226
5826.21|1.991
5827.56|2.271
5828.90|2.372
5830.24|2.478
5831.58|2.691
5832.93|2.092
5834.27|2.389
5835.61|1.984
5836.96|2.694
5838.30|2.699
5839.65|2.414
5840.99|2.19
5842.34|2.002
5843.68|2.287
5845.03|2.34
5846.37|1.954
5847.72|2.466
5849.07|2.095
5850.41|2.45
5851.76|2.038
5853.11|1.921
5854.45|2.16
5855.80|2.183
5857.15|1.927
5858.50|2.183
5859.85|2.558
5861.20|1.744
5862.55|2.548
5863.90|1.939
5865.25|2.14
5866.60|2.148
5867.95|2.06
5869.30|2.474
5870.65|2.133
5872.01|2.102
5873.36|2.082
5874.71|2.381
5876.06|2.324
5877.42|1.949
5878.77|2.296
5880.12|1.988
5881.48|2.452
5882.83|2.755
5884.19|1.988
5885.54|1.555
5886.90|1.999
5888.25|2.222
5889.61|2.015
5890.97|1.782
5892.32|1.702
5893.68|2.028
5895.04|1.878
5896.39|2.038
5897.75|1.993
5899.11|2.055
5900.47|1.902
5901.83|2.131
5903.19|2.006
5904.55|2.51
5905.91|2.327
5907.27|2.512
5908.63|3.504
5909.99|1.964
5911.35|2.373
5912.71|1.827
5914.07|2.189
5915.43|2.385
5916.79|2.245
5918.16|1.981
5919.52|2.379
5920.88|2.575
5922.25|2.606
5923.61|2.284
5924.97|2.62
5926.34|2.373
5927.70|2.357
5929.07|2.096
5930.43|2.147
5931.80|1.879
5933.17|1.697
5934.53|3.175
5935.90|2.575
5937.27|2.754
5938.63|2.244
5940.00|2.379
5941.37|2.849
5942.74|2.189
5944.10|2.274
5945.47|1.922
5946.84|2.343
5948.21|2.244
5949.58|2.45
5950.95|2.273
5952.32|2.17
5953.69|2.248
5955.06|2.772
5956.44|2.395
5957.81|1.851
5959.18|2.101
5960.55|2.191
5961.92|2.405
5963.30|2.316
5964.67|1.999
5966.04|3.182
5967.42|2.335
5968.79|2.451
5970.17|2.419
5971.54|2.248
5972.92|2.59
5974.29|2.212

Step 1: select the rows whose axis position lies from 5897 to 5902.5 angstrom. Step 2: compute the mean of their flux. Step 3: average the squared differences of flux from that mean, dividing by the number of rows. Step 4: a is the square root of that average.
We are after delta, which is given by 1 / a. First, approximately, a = 0.08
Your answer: 12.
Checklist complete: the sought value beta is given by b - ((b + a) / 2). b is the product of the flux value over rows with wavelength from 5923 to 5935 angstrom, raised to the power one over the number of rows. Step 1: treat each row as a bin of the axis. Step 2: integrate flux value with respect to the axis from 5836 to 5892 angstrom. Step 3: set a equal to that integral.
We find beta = -60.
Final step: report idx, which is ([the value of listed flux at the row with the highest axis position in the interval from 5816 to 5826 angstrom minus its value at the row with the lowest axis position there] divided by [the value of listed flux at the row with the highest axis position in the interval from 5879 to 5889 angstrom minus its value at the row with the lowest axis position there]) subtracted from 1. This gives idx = 1.9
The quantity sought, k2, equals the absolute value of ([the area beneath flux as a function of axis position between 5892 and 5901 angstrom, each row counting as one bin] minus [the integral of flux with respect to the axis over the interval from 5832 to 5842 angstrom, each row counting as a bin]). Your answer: 5.9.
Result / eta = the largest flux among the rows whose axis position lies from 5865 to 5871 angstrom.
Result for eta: 2.474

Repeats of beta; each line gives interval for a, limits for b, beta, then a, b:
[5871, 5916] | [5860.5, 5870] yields -47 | 97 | 2.13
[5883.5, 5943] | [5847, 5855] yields -65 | 133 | 2.18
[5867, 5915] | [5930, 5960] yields -51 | 104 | 2.29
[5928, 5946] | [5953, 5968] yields -20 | 42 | 2.32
